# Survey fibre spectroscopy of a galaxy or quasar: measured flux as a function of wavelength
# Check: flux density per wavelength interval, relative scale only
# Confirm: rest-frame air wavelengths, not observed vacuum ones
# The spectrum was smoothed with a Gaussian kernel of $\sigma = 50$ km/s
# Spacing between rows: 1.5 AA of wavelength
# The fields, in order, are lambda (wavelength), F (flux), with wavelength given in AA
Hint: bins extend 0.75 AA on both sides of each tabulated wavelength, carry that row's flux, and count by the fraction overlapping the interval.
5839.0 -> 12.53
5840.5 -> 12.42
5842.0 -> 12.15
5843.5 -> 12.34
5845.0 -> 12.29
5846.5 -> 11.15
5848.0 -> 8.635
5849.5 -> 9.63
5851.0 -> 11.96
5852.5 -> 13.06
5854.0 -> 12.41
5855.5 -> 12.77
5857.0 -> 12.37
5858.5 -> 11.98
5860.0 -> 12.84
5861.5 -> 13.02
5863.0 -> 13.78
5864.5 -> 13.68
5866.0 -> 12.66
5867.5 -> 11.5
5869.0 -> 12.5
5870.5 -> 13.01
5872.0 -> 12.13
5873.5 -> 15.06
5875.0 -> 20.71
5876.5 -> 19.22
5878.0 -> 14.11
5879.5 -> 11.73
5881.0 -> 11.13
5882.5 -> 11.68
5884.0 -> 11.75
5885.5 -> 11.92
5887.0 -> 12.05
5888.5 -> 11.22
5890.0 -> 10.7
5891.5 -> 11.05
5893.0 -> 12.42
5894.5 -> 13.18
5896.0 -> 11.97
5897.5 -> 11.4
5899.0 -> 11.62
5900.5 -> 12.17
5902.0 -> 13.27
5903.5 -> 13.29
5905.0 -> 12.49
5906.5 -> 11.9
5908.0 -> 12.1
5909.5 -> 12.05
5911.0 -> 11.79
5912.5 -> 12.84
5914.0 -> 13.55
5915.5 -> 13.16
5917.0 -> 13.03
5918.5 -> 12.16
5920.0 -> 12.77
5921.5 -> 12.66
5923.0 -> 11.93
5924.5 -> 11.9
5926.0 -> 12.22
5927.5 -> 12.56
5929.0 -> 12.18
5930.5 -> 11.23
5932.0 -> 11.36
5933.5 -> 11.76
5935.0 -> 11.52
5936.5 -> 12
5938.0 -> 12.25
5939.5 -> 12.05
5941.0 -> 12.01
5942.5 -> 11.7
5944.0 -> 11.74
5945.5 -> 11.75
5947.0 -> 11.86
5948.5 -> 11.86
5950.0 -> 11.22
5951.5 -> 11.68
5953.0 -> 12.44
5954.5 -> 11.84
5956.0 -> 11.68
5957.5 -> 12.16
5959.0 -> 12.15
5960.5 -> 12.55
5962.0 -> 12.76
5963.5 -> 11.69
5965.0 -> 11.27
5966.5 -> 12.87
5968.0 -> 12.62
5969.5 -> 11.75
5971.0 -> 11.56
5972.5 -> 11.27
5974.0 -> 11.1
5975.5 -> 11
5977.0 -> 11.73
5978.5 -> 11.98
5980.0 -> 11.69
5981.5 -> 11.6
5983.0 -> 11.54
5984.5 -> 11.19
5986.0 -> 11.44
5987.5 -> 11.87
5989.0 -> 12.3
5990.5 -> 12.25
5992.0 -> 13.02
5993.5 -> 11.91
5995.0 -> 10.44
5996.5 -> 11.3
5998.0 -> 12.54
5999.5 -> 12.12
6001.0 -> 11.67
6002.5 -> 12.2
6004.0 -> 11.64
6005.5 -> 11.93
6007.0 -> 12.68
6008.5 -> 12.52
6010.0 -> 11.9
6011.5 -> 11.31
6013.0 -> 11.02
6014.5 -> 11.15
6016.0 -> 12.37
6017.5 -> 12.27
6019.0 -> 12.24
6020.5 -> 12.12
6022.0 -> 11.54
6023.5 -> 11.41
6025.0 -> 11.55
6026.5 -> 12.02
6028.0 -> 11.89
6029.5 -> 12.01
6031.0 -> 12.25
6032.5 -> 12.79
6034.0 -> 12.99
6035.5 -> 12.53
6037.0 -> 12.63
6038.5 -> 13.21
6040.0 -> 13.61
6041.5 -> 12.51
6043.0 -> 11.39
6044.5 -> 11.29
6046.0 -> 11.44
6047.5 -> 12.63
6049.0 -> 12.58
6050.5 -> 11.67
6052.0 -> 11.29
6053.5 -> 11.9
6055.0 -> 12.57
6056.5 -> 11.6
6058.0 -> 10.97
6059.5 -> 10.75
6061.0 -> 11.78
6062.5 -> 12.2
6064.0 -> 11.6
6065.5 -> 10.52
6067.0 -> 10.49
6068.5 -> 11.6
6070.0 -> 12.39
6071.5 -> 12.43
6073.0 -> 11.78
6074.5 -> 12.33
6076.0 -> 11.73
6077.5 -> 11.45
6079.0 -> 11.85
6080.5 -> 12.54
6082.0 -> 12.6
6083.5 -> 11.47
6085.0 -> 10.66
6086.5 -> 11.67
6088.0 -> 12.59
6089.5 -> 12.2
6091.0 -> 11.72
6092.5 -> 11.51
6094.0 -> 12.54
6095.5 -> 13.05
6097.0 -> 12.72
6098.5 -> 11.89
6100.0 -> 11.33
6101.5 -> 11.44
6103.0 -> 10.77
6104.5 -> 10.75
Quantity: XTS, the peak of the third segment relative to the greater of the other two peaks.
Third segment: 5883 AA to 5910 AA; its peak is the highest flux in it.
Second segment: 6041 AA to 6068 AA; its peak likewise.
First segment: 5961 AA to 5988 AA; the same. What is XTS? 1.03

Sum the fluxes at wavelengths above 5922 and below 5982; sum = 474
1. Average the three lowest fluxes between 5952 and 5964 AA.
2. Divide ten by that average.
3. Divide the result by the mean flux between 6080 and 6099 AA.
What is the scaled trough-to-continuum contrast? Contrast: 0.0705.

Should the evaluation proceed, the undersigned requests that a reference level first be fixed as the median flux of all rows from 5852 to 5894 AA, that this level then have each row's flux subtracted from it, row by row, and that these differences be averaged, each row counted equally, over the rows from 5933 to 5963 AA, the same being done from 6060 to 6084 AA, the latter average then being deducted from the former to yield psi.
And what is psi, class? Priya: -0.2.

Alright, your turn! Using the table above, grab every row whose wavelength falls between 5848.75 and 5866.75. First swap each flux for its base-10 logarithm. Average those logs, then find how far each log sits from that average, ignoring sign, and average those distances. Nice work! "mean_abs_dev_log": 0.025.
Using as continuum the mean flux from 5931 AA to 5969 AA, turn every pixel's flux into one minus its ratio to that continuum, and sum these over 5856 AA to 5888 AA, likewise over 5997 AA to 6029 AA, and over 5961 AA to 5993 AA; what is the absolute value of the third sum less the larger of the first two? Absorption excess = 0.133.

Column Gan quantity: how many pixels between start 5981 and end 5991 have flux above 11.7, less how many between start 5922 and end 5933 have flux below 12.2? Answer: -2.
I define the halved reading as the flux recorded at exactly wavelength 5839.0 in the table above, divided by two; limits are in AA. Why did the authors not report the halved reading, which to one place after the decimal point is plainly 6.3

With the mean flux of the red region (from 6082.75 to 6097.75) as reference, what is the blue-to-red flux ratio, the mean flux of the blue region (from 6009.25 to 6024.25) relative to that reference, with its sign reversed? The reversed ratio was -0.98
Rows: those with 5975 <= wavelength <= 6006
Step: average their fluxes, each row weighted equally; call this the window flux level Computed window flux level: 11.8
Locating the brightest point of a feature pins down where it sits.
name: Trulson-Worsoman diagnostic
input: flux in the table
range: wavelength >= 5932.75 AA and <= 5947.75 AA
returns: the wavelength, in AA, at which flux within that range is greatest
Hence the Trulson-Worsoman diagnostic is 5938.0 AA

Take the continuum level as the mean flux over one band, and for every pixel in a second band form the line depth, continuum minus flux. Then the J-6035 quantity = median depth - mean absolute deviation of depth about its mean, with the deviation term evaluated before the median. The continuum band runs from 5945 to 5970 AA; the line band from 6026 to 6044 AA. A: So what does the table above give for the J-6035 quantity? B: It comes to -1.0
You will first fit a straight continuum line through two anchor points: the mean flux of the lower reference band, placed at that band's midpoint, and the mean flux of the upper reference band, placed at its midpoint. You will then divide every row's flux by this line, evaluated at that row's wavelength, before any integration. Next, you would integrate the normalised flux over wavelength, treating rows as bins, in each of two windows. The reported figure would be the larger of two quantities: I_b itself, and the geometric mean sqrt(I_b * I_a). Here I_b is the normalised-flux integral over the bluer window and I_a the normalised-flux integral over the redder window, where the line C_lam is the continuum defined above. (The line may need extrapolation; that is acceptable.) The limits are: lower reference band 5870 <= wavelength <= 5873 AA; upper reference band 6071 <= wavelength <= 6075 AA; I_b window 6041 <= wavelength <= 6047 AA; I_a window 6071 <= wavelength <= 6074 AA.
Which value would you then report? 5.7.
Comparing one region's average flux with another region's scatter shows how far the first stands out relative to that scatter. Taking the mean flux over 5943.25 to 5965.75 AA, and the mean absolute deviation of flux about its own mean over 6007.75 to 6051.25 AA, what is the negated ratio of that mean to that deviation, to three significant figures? -22.2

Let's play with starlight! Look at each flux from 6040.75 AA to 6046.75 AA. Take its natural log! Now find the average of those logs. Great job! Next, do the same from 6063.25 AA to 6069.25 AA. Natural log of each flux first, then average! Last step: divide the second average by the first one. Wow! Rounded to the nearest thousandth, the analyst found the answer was 0.978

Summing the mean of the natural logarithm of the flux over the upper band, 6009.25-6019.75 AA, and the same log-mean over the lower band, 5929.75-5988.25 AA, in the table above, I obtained 4.93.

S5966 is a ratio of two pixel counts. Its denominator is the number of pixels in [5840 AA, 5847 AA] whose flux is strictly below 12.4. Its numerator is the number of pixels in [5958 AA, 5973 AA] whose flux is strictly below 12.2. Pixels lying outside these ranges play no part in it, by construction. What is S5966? 1.5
